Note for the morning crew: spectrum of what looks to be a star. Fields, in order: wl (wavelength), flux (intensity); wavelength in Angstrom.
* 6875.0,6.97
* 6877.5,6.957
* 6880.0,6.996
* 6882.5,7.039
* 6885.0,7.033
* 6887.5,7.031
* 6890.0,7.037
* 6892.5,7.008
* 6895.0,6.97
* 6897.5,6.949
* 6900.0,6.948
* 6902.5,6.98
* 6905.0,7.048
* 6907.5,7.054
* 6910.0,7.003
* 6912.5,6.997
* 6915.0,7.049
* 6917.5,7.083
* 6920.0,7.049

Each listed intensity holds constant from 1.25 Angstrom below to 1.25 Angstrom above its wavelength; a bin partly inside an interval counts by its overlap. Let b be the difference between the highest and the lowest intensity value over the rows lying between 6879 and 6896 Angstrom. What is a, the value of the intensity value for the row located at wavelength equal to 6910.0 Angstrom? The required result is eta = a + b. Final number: 7.07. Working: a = 7.003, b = 0.069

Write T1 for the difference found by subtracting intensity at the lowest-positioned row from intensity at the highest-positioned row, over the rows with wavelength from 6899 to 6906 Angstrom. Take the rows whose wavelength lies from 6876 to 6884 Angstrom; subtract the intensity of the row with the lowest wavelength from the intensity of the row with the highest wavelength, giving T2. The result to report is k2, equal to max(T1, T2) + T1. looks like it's 0.20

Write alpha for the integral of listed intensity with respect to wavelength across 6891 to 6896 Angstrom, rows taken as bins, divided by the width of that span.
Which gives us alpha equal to 6.99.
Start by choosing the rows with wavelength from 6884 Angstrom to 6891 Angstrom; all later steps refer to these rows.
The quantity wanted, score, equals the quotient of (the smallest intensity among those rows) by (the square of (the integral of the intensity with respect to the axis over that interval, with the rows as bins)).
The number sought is 0.0029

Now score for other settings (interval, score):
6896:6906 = 0.0014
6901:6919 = 0.0004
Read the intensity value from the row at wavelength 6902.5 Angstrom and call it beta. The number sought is 6.98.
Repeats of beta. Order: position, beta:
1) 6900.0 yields 6.948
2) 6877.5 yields 6.957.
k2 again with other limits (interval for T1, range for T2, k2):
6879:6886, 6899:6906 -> 0.14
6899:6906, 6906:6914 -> 0.20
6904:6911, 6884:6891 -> -0.04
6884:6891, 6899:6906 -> 0.10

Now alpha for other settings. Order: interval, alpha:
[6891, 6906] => 6.98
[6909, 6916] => 7.02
